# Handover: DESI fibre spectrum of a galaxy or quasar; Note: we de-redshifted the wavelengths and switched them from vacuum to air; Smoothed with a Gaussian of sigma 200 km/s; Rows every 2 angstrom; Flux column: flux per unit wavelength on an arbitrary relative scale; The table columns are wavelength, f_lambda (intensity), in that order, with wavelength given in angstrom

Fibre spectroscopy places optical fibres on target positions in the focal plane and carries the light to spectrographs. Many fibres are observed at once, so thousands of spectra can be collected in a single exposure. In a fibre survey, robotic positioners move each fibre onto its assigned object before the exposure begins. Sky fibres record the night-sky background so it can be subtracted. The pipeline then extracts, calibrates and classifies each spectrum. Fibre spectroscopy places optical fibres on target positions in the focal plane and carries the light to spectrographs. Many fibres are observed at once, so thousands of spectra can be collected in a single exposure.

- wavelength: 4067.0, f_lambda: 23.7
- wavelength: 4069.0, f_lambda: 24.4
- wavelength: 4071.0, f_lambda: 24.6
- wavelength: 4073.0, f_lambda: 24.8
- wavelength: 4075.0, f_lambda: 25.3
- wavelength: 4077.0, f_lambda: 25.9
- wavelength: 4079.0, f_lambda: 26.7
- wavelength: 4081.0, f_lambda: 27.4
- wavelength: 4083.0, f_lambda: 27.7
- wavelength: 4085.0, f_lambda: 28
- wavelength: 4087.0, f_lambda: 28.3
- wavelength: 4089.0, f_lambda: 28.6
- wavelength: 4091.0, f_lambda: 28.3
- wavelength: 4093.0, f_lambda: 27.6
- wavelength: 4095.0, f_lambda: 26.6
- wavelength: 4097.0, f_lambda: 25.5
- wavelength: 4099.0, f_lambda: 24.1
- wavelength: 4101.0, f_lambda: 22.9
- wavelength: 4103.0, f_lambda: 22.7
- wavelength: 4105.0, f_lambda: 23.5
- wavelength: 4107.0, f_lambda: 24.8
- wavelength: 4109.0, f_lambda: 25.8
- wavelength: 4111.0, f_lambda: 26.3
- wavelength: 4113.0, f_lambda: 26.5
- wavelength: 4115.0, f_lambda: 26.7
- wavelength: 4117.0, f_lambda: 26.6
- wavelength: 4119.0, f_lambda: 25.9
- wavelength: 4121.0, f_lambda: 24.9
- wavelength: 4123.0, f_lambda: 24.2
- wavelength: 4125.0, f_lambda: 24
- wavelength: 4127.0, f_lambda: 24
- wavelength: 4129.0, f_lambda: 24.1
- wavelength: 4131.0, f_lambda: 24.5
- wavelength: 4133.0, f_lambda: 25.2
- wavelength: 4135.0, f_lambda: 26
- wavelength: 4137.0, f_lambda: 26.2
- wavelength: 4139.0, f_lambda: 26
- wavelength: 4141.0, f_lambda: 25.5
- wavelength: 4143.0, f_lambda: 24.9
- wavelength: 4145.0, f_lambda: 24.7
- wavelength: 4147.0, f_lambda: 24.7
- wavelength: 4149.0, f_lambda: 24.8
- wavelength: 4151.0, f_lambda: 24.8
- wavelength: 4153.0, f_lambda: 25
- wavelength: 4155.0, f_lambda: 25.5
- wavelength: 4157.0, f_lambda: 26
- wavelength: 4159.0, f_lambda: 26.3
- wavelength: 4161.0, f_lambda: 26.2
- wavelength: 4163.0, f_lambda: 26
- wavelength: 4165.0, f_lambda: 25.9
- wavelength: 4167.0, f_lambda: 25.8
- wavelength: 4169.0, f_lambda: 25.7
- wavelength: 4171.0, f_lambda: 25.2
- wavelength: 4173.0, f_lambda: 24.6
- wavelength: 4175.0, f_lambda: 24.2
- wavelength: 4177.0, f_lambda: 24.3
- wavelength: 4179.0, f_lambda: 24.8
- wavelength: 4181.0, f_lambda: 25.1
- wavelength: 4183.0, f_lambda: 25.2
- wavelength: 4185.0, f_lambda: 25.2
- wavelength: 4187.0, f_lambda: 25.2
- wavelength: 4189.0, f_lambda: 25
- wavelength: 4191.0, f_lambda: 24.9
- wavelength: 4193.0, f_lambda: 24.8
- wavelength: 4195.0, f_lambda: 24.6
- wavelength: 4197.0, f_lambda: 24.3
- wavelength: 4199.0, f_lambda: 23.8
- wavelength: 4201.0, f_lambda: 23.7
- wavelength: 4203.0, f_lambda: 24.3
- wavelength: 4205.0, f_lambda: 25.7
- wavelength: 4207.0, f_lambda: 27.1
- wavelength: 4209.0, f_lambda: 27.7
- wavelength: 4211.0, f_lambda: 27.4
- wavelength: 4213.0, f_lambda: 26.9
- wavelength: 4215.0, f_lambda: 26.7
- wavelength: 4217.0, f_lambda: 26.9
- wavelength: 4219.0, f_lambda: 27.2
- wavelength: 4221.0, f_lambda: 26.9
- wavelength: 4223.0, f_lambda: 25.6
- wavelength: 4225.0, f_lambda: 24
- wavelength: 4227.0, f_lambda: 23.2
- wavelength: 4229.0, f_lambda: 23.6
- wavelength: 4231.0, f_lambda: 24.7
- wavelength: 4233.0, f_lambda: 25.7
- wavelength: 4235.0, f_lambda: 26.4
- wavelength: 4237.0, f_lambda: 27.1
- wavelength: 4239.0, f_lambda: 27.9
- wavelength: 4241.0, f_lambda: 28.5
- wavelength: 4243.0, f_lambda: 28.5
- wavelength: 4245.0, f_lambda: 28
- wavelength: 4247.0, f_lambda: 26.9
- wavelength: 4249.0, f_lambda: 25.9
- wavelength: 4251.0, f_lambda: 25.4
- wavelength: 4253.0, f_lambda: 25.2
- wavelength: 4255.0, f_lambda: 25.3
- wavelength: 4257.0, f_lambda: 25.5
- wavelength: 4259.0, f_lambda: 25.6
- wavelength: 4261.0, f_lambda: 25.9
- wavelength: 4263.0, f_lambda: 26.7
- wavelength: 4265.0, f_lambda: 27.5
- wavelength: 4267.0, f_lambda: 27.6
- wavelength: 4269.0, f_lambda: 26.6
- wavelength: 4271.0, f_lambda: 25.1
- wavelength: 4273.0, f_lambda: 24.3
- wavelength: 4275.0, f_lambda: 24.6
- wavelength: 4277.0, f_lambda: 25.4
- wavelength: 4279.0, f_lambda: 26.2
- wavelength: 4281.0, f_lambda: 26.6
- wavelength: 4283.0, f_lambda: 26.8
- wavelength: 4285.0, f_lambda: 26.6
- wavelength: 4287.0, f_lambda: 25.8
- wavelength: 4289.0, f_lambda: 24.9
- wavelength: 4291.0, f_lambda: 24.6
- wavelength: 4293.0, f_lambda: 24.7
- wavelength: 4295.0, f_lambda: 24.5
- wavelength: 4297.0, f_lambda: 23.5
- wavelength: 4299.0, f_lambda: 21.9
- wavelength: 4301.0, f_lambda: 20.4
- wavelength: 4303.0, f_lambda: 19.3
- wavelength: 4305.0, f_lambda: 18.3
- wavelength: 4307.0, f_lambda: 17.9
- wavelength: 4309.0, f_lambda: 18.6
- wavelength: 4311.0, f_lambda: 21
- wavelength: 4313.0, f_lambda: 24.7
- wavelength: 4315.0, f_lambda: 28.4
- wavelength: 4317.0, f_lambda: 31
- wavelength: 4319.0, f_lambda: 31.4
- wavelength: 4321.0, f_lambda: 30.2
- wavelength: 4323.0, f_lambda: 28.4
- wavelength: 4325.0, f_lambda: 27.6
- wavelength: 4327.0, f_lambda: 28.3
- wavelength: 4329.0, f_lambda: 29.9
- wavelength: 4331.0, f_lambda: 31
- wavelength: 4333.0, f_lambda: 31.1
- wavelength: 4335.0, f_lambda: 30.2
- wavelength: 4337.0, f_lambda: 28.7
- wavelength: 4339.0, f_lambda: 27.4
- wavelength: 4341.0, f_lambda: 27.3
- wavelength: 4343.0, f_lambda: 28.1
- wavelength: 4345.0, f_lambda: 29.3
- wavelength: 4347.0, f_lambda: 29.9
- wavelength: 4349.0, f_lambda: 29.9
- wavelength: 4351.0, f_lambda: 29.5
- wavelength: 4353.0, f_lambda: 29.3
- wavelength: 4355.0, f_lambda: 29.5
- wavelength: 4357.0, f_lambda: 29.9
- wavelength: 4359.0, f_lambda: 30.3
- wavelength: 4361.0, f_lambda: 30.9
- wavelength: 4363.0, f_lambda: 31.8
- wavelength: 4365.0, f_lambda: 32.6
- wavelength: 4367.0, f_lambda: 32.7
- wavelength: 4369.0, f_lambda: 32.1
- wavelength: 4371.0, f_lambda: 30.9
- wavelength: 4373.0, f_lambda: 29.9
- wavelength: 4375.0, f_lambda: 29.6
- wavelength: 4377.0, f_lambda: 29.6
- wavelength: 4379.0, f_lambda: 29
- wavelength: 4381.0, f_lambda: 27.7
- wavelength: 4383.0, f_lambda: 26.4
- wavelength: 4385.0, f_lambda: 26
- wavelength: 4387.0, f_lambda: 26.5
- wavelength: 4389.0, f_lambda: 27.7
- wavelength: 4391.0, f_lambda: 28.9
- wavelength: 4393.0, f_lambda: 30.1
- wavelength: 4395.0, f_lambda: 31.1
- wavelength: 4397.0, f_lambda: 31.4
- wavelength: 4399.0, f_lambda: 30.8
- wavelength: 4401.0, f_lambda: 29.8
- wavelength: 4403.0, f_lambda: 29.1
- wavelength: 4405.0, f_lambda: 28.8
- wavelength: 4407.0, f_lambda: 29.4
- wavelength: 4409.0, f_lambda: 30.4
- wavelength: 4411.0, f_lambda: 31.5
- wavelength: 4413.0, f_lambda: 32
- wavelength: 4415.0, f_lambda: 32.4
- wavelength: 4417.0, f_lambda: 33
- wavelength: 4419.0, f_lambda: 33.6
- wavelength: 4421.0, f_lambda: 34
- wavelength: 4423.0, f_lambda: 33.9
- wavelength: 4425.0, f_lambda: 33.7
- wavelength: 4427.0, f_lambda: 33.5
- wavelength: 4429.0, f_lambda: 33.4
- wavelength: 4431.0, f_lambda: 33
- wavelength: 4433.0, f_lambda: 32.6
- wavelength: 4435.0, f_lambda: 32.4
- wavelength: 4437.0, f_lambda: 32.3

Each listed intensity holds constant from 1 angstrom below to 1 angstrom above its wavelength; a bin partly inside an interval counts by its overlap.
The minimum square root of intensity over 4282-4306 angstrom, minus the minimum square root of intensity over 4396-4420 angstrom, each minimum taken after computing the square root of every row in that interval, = -1.1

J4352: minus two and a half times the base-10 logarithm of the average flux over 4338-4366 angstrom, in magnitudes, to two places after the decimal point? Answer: -3.68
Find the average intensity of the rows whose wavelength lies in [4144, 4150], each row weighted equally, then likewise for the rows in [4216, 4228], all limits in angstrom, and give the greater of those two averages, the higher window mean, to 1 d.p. 25.6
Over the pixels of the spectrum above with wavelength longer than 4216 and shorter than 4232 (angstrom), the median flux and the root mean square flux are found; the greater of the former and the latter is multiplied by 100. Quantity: 2531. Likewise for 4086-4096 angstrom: 2830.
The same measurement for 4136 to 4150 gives 2526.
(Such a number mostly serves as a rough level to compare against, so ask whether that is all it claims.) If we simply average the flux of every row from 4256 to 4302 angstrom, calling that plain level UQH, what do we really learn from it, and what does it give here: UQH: 25.3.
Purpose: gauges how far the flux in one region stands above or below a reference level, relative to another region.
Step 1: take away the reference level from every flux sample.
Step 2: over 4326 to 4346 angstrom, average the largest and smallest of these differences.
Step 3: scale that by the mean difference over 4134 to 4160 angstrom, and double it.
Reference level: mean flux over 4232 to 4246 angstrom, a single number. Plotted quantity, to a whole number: -2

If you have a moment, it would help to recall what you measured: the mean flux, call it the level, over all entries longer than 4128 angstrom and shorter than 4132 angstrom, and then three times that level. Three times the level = 73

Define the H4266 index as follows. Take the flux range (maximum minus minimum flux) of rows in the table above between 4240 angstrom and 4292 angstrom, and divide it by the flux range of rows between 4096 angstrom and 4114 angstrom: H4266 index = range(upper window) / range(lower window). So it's 1.1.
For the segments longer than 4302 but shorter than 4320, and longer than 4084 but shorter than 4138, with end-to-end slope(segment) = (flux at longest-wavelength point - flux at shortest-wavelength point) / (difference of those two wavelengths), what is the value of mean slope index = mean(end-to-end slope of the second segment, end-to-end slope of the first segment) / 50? 0.007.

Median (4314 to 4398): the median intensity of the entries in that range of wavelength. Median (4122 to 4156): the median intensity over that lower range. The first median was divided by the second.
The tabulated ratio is 1.20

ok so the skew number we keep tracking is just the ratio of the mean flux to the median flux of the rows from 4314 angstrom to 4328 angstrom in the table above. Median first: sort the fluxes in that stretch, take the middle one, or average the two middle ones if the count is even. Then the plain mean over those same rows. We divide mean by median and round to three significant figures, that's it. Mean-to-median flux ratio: 1.03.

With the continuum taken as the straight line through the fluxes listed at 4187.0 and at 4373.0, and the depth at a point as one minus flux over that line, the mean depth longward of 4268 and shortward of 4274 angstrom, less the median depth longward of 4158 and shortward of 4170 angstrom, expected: 0.13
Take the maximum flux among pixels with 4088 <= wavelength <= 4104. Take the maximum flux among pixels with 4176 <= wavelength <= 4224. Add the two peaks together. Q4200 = 56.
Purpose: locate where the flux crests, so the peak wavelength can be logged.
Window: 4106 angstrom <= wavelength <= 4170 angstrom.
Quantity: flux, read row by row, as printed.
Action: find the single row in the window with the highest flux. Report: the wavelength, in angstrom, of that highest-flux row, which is 4115.0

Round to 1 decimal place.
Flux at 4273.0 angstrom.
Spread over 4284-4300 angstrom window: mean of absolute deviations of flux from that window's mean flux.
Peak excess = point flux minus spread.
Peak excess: 23.4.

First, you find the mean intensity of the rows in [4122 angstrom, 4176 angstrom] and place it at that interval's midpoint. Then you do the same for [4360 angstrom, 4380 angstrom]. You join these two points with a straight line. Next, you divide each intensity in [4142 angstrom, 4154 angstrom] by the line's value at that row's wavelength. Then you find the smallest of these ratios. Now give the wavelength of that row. 4151.0 angstrom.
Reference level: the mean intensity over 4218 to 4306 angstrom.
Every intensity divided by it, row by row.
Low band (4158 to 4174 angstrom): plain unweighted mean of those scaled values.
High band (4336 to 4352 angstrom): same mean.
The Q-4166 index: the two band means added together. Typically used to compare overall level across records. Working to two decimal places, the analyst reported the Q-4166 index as 2.15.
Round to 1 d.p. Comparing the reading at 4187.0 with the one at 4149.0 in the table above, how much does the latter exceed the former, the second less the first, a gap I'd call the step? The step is -0.4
